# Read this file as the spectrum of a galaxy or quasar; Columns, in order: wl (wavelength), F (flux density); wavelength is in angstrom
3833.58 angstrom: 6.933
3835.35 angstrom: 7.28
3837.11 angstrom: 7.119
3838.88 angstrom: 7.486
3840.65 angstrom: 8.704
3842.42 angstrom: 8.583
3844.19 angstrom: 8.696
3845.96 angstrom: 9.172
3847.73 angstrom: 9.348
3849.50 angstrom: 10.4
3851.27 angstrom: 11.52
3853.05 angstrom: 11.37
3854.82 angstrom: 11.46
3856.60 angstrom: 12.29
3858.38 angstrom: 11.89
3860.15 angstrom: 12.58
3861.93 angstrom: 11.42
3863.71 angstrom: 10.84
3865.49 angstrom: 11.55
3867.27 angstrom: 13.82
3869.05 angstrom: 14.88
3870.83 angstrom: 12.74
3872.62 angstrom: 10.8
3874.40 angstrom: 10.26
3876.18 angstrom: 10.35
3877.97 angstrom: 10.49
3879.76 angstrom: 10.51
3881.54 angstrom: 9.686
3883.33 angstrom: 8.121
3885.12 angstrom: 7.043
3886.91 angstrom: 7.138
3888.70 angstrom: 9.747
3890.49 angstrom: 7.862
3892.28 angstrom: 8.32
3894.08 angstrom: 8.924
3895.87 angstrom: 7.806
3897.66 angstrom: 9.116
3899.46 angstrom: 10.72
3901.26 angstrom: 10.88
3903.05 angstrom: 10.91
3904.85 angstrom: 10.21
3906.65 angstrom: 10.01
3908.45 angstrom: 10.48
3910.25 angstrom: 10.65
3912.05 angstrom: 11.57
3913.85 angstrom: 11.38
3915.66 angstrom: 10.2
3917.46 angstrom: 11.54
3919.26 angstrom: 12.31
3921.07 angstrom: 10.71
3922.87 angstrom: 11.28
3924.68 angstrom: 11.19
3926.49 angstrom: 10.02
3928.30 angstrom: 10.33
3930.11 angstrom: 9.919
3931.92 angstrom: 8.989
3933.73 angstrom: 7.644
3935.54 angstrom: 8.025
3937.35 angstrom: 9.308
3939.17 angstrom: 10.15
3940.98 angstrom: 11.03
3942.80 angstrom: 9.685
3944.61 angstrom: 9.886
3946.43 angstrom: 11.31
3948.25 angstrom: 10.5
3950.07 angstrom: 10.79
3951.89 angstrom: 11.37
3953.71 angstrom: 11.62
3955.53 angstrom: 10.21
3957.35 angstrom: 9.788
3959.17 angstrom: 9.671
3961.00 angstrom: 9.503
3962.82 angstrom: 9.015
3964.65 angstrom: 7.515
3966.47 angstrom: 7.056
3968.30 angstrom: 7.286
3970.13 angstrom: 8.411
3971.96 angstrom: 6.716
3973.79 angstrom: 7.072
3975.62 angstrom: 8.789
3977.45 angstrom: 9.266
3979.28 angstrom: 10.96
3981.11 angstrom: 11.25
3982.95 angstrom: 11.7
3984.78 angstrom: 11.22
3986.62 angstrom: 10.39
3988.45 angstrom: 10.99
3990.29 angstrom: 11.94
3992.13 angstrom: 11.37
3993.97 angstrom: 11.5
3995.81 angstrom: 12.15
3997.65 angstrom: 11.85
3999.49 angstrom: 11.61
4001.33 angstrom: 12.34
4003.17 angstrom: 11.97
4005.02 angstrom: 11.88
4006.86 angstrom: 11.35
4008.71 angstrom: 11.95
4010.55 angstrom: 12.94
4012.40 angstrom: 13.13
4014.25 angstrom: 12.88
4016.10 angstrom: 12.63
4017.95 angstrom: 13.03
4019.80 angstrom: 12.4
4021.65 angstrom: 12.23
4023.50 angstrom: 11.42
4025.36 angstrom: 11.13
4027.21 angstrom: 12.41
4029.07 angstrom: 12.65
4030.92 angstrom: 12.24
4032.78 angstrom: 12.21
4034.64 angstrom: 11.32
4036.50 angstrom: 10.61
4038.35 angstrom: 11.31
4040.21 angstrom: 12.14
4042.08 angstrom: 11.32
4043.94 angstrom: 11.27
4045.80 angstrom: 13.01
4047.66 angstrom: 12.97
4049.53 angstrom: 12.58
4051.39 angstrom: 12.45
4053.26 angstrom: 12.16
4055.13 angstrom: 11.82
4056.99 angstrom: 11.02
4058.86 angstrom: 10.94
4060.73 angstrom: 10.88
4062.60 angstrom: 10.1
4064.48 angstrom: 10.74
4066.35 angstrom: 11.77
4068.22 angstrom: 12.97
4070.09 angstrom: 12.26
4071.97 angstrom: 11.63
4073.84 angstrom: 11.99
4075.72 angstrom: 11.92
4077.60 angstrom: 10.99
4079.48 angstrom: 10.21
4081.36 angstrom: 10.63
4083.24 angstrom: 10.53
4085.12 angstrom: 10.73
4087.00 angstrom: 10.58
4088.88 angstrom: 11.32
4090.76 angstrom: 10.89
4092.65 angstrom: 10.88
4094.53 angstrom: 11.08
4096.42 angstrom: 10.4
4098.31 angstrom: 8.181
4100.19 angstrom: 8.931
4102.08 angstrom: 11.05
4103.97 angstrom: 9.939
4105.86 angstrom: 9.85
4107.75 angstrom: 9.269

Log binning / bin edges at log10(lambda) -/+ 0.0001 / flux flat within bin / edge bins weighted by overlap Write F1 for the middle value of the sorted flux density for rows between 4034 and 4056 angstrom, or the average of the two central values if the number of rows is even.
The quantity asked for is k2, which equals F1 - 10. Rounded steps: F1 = 12.0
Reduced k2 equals 2.0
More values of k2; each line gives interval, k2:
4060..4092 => 0.9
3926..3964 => -0.1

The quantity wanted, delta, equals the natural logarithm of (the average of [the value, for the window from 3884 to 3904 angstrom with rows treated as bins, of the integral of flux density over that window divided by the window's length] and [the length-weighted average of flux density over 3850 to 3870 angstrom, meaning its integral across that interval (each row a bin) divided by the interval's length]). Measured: 2.35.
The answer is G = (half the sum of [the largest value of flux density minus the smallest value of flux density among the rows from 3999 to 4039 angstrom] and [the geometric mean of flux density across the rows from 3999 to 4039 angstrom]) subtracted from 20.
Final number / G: 12.71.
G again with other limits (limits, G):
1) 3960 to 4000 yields 12.43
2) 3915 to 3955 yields 12.52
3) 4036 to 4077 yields 12.70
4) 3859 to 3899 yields 11.09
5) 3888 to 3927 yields 12.65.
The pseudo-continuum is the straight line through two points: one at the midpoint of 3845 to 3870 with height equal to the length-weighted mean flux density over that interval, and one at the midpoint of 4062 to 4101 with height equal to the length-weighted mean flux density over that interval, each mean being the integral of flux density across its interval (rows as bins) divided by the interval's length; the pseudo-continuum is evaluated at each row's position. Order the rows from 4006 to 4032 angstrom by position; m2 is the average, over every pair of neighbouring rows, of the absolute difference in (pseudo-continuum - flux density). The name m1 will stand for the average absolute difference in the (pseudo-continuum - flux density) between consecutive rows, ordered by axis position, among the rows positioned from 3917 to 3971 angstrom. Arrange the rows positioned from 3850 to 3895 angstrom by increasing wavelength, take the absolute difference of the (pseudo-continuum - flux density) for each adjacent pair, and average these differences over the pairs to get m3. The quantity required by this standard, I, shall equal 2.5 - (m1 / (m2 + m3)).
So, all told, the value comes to 1.98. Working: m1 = 0.74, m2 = 0.50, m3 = 0.9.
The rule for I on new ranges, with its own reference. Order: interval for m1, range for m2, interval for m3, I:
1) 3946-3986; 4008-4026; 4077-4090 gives 1.65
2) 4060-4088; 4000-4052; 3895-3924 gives 2.05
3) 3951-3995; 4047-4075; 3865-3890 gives 2.06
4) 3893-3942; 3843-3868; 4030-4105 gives 1.94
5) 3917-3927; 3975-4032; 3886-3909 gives 1.93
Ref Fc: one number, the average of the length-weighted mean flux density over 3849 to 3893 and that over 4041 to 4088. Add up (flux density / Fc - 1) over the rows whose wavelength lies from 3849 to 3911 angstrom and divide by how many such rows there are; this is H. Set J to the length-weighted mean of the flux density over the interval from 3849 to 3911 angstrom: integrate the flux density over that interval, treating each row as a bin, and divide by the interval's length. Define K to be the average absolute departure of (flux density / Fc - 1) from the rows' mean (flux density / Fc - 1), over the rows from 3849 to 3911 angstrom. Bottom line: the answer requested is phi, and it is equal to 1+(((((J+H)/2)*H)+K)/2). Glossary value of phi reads 0.91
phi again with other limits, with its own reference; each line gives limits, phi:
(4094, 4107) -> 0.78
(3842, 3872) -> 1.12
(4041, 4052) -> 1.36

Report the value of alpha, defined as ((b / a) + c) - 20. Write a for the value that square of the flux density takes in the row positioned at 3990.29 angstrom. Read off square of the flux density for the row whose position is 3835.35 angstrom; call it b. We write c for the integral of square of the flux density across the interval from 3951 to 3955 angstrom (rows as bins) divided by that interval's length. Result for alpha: 110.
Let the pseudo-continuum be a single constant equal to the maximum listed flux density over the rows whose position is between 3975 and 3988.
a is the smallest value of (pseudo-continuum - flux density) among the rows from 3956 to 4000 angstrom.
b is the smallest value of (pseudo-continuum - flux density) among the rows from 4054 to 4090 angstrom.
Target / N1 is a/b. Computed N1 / 0.35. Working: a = -0.45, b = -1.27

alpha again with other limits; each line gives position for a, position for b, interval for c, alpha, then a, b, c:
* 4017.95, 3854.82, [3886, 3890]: 53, 170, 131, 72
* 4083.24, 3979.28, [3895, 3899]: 58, 111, 120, 77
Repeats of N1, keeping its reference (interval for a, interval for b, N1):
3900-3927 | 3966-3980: -0.82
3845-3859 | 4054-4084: 0.46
